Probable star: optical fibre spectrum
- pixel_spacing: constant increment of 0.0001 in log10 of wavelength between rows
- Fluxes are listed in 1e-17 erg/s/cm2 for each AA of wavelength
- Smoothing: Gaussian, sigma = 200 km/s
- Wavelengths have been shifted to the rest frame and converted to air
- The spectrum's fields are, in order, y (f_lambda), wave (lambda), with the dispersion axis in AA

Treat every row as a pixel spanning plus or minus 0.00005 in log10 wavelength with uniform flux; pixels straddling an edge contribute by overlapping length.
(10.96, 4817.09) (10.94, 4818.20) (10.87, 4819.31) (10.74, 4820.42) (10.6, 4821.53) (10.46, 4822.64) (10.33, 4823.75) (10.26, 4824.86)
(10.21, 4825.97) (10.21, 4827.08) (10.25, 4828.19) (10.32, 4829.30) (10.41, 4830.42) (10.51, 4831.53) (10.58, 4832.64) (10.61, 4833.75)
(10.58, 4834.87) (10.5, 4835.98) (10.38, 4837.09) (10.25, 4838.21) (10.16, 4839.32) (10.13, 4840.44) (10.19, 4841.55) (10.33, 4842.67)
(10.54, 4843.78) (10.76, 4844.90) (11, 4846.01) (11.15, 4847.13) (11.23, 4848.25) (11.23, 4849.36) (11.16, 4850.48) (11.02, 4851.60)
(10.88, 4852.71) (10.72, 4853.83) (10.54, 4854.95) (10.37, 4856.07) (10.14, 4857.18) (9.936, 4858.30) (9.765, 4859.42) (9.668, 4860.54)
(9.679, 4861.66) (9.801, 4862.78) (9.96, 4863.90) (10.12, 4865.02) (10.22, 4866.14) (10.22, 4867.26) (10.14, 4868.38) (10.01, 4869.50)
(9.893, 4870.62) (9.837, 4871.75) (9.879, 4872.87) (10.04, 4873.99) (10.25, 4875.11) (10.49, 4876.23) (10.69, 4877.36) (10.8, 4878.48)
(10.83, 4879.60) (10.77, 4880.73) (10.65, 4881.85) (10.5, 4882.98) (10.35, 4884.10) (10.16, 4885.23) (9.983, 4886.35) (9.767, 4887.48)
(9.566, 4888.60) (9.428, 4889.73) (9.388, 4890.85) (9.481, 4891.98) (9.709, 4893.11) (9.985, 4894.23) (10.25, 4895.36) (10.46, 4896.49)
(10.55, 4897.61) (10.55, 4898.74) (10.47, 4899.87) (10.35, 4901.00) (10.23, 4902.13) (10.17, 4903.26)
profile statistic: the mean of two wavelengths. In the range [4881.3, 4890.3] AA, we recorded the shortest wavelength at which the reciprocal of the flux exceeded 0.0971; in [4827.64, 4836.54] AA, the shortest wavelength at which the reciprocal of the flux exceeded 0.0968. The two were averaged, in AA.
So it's 4856.7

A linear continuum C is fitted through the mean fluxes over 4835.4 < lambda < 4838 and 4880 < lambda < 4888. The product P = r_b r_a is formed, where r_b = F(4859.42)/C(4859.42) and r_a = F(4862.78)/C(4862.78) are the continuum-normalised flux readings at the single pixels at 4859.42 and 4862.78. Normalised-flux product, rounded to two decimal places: 0.89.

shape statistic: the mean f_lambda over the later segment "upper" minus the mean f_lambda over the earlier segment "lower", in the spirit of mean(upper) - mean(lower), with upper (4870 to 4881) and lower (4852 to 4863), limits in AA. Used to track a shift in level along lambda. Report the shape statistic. 0.2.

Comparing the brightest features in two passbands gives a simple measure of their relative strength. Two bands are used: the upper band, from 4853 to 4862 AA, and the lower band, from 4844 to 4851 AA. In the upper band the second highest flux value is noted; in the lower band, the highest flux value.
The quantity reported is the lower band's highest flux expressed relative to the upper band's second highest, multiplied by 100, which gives 107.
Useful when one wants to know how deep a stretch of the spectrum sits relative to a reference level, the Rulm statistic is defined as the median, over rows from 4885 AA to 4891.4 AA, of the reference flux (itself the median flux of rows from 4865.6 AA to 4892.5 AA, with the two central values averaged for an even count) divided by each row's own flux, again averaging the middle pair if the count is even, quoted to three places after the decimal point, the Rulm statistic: 1.050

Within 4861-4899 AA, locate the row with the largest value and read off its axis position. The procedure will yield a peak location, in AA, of 4879.60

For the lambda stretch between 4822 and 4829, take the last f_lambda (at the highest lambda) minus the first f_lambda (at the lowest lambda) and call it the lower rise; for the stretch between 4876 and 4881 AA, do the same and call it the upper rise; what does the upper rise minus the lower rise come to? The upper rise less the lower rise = 0.49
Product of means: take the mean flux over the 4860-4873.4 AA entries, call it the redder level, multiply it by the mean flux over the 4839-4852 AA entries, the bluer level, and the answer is 107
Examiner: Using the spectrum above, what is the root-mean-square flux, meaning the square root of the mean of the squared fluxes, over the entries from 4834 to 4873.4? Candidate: 10.4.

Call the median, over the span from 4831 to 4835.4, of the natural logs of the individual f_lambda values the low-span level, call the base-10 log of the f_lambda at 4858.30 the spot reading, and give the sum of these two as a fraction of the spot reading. 3.366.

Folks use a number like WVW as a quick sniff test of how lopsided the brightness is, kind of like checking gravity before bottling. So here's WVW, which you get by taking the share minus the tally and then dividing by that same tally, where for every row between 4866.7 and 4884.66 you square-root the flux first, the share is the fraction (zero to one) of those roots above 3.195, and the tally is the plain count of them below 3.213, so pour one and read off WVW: -0.922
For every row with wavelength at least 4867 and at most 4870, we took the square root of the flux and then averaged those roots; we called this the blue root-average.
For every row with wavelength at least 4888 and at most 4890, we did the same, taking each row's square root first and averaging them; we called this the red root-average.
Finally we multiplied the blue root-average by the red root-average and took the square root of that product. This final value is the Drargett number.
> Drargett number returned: 3.13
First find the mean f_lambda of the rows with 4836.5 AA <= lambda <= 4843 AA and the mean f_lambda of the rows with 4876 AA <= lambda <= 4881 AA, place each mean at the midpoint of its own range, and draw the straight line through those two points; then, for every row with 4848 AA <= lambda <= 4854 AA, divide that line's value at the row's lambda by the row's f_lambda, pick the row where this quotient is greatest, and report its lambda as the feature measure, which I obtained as 4853.83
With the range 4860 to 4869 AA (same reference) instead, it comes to 4861.66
